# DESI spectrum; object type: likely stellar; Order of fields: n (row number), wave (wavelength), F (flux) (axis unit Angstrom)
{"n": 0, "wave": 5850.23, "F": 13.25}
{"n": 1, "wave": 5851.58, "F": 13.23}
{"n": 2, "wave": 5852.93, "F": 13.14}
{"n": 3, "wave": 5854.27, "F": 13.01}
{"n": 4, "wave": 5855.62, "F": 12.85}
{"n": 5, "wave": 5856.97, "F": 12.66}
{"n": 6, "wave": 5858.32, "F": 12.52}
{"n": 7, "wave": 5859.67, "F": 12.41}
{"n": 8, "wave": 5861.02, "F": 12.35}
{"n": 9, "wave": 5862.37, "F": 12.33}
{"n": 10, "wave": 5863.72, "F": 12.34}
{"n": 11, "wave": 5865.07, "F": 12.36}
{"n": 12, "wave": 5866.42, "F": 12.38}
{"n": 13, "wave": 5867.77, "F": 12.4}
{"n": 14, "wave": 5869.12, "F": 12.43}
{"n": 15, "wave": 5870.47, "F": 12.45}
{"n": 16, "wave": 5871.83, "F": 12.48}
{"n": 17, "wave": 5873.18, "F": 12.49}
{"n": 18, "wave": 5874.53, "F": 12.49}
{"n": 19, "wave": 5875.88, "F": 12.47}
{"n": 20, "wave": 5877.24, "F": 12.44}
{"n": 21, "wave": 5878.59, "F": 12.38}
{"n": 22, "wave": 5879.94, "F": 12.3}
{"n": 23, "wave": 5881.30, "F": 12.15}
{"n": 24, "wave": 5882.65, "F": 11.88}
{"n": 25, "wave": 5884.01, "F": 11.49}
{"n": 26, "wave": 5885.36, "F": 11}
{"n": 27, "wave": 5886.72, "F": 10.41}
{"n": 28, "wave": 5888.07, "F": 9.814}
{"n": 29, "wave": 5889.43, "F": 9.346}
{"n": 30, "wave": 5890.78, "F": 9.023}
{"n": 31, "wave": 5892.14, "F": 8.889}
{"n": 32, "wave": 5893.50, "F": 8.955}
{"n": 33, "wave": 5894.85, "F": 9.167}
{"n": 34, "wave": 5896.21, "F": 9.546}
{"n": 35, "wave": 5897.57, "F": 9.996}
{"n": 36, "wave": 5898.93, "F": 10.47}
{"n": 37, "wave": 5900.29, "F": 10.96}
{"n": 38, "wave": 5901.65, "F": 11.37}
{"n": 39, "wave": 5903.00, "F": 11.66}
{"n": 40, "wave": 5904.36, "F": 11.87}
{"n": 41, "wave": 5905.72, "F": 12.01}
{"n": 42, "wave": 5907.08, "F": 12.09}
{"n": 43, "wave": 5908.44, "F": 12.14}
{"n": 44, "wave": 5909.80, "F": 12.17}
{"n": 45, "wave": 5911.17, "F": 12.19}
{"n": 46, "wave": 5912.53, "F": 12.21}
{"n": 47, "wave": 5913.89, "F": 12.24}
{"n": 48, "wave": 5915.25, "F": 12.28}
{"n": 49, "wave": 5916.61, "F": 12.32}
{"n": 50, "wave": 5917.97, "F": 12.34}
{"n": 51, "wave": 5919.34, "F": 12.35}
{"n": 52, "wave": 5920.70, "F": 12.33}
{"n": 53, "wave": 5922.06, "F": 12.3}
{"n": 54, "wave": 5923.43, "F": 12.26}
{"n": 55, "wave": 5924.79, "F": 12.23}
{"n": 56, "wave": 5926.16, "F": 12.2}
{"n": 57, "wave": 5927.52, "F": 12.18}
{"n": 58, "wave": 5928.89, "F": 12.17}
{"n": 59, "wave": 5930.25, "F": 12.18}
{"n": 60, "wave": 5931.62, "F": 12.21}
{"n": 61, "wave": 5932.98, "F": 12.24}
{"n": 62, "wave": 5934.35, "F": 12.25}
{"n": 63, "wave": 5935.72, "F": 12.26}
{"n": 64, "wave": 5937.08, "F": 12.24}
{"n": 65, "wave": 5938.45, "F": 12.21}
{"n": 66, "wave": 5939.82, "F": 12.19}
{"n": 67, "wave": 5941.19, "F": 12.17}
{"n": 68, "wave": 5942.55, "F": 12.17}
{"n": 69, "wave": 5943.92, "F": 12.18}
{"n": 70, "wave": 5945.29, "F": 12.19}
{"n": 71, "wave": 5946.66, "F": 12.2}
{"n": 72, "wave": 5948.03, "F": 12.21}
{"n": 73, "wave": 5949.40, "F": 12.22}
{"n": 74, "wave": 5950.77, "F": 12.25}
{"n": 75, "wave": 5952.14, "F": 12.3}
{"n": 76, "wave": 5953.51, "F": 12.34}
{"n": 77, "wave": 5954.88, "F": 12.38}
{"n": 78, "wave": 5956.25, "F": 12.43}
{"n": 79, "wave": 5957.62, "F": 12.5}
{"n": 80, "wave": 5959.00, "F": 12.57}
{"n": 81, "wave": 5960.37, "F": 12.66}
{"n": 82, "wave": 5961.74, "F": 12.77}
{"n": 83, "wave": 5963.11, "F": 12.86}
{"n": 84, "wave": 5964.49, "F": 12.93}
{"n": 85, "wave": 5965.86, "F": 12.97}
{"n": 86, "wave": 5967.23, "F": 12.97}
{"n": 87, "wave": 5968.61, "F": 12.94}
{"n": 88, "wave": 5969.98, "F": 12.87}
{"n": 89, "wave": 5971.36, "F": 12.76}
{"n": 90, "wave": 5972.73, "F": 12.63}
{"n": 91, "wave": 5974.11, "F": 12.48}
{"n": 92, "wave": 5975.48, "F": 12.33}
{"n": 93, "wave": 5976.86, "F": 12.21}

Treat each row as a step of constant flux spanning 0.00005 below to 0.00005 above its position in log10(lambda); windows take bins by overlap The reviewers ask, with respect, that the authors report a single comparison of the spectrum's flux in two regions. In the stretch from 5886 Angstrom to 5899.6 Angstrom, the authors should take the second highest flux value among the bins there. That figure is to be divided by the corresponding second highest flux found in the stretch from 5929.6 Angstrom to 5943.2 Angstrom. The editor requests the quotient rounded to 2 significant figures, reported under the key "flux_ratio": 0.85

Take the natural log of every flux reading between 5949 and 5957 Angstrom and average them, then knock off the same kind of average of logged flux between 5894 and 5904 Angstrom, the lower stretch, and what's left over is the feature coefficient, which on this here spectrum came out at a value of 0.17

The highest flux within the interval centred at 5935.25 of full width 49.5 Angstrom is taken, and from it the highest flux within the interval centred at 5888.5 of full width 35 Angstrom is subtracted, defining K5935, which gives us 0.1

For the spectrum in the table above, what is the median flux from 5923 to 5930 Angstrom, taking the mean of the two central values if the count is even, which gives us 12.2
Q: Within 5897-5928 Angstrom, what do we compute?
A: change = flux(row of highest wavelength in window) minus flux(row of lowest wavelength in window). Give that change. 2.2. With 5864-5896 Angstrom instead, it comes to -3.2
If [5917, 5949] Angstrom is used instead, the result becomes -0.1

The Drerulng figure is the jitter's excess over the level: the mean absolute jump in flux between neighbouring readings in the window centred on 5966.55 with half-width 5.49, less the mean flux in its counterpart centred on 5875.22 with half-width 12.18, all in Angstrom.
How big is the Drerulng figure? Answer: -12.1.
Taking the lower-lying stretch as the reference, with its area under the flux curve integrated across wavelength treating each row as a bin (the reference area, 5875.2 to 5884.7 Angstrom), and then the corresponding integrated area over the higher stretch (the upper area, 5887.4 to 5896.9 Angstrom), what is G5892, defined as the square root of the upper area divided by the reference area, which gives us 0.87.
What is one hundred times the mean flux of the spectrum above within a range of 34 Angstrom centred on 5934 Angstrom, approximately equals 1223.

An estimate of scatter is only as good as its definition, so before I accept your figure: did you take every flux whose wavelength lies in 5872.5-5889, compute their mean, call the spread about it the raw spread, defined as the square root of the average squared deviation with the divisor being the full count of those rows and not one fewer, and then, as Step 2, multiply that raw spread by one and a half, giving 1.3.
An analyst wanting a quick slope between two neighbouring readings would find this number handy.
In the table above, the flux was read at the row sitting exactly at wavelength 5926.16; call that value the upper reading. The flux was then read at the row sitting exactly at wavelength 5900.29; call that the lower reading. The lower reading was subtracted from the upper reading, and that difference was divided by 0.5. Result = 2.48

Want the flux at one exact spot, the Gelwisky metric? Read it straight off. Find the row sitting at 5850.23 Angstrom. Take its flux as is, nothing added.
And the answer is 13.25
